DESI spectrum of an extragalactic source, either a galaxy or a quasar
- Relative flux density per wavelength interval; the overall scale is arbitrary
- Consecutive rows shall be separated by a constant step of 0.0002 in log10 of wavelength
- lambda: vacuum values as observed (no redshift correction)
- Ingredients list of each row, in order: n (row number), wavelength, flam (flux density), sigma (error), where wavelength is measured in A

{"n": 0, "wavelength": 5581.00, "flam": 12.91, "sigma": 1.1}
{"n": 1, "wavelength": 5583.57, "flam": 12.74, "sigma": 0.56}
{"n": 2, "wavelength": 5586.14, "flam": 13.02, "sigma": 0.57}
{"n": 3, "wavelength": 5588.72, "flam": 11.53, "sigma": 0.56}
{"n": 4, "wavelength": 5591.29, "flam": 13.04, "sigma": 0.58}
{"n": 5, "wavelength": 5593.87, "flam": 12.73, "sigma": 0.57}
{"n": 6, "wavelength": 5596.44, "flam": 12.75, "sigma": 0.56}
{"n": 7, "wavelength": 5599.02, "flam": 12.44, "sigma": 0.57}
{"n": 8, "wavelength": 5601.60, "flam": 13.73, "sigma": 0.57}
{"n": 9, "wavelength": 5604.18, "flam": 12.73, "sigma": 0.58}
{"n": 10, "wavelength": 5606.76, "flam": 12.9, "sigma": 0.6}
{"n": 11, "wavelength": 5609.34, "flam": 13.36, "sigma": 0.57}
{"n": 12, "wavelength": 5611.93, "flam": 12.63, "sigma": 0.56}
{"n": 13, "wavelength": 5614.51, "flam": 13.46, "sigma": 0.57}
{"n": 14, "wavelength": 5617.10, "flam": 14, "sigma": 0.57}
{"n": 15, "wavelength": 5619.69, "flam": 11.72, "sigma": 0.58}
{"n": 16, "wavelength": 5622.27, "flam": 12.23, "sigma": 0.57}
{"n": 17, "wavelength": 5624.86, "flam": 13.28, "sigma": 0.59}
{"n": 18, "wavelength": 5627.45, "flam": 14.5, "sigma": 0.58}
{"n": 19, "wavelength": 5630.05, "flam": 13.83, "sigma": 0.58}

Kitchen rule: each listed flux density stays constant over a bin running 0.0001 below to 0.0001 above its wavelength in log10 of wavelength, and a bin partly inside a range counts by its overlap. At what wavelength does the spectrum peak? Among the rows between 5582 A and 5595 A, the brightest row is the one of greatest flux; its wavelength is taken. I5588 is 5591.29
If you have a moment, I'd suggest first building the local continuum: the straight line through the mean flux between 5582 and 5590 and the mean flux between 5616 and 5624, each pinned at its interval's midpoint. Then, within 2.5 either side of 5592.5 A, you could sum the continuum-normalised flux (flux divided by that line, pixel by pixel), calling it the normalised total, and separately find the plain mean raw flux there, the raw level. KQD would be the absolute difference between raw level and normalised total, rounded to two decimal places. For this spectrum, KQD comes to 10.82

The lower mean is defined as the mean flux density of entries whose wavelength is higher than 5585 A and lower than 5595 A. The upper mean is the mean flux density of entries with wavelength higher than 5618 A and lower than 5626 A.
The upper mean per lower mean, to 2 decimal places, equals 0.99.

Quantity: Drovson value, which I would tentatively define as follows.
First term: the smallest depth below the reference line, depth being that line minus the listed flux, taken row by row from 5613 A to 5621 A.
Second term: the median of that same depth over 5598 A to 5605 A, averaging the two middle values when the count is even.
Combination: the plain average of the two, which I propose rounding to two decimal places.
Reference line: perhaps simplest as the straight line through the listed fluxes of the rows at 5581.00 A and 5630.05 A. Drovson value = 0.10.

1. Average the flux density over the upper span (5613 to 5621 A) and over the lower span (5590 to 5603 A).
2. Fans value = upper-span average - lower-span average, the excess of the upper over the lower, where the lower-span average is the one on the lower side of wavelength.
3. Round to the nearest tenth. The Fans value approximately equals 0.1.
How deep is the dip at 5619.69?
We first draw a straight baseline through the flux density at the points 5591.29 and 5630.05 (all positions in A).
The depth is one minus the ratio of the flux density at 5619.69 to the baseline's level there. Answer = 0.139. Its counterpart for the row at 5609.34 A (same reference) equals 0.004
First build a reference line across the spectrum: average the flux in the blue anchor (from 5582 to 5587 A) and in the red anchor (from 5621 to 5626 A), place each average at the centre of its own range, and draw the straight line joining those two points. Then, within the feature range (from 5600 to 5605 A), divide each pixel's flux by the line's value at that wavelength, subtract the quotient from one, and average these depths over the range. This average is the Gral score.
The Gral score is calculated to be -0.032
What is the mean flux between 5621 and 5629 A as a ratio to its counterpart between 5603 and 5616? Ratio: 1.02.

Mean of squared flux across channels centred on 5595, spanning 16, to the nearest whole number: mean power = 162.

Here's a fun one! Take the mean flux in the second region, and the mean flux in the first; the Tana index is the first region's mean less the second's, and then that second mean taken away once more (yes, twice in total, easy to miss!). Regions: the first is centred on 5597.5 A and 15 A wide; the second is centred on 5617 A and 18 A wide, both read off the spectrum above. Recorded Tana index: -13.0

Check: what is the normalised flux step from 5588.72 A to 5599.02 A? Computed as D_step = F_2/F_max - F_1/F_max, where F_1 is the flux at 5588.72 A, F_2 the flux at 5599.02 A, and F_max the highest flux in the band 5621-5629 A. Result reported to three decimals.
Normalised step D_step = 0.063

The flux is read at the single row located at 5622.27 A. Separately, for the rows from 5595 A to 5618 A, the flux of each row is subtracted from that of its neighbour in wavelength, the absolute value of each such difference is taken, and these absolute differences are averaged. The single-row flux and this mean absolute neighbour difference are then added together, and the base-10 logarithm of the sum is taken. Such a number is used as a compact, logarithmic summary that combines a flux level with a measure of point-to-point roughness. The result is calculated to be 1.11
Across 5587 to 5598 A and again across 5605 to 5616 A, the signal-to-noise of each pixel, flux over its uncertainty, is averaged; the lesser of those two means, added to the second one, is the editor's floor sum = 44.8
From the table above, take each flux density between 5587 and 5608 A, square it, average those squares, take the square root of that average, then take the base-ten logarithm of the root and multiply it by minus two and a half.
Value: -2.76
